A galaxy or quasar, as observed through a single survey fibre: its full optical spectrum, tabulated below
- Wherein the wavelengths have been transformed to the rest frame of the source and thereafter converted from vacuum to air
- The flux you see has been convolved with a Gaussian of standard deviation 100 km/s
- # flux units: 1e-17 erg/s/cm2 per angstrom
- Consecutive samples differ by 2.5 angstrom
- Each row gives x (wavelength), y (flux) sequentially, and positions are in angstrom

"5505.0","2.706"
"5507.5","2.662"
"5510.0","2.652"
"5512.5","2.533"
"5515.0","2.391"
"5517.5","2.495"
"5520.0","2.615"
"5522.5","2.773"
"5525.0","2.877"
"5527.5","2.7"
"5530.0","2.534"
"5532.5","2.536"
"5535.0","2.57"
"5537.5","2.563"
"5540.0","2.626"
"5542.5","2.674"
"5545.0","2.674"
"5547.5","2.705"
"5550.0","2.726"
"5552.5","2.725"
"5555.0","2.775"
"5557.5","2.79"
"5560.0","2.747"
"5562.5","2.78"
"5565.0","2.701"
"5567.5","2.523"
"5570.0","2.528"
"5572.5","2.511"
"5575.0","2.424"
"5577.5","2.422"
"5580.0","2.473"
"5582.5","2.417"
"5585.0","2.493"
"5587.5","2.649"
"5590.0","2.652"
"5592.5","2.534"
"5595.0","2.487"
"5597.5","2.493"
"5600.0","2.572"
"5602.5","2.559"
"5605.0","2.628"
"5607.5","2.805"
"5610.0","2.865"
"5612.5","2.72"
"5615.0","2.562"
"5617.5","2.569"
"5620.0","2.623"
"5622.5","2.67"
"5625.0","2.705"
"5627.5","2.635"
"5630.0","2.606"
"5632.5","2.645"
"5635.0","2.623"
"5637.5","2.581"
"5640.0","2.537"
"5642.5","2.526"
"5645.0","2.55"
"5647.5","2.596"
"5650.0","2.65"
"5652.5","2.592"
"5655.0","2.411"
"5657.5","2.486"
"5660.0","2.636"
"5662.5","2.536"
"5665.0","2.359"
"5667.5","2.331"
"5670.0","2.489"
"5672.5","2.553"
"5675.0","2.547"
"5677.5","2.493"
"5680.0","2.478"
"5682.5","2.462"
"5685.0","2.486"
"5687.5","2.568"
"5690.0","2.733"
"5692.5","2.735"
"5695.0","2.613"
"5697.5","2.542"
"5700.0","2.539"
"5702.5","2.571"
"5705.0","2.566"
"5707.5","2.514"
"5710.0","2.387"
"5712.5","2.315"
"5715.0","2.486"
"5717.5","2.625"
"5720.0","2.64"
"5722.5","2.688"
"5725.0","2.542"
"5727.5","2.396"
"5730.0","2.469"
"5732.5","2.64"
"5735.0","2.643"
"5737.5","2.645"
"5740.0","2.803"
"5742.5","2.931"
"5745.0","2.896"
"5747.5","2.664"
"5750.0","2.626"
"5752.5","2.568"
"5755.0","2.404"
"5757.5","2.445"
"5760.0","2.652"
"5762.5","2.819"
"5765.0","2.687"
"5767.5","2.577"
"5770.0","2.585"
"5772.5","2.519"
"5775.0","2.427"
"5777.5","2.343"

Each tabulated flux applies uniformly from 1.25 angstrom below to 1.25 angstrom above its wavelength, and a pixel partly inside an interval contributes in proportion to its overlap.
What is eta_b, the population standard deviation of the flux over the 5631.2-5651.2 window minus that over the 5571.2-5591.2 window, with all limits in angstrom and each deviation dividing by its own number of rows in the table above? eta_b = -0.04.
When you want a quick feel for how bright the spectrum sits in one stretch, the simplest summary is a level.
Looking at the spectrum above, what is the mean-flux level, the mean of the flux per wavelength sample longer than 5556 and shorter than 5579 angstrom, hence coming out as 2.60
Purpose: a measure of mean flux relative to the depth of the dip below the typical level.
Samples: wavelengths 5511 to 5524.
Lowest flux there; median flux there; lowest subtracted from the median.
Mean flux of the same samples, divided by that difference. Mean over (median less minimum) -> 18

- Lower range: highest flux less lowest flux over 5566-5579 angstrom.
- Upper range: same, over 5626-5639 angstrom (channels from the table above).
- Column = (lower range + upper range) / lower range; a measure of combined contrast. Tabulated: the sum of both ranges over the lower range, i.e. 1.60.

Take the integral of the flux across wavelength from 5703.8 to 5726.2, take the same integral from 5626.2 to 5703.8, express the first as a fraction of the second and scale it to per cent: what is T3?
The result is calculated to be 29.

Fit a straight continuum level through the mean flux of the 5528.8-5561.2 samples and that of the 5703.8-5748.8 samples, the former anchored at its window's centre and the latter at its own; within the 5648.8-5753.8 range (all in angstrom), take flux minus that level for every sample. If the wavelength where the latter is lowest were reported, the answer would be 5712.5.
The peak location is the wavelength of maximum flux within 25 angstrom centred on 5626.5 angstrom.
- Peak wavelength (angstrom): 5625.0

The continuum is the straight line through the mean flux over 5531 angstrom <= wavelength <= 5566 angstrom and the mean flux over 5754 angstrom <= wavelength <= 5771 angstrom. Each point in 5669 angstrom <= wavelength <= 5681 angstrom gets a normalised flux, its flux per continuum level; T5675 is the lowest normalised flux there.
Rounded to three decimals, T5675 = 0.942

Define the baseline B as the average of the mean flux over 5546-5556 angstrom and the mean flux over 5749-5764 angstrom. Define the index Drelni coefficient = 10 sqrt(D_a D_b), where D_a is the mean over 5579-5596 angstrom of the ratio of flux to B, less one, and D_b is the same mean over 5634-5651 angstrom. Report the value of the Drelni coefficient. 0.38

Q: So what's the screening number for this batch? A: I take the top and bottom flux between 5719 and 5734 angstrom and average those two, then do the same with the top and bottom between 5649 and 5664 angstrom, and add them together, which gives 5.07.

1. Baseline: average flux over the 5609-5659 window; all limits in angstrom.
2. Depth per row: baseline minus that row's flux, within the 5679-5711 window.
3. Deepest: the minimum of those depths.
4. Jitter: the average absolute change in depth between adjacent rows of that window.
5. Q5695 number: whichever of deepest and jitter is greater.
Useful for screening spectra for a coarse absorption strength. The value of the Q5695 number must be 0.058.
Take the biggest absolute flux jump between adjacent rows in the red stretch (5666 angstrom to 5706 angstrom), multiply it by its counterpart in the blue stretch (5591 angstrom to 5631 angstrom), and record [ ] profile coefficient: 0.029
